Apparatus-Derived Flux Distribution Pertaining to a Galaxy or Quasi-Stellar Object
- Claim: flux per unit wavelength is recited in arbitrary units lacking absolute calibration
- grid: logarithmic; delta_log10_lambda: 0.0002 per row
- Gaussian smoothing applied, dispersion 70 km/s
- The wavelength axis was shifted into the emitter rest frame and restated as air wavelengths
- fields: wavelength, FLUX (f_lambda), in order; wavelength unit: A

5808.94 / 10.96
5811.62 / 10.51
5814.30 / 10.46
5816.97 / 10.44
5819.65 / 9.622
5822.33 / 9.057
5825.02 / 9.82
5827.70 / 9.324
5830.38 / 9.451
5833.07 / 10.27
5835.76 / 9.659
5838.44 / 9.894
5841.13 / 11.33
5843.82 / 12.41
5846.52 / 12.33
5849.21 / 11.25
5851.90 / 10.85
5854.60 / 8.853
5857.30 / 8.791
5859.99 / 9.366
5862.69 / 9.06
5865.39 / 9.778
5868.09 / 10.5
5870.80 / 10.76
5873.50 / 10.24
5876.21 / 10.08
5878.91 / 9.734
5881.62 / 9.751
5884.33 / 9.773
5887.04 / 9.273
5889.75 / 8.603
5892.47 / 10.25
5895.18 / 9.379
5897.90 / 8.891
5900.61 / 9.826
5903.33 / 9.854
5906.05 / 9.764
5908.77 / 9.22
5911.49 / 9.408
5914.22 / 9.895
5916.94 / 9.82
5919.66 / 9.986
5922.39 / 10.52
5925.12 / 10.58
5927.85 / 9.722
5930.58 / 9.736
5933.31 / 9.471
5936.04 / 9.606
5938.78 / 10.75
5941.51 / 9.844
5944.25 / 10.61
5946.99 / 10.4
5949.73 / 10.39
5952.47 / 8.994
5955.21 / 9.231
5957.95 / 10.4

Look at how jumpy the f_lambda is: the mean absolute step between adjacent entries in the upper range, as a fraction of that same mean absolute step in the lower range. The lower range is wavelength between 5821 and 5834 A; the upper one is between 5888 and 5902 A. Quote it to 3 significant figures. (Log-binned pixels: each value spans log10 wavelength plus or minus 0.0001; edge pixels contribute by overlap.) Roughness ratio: 1.79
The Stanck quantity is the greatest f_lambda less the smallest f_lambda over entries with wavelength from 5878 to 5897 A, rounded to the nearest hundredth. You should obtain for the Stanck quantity 1.65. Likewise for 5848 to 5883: 2.46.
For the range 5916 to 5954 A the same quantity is 1.76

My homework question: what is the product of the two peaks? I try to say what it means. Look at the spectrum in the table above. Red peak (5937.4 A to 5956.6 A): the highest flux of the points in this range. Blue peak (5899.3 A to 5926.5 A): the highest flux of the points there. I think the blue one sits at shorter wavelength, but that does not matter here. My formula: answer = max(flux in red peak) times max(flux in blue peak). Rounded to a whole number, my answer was 114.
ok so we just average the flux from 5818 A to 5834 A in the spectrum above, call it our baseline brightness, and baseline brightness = 9.6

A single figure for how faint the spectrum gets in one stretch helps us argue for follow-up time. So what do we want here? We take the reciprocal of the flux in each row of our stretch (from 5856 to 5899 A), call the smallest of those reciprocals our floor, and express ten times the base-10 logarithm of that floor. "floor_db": -10.3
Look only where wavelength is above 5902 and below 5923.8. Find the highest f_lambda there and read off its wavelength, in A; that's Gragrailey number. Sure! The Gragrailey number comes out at 5922.39 A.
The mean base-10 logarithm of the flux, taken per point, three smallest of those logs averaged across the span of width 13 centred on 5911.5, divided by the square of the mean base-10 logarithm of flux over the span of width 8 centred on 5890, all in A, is 1.035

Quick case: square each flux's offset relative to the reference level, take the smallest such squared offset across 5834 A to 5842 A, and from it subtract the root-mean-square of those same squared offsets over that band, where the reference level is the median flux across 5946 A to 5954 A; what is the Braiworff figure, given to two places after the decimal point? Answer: -0.37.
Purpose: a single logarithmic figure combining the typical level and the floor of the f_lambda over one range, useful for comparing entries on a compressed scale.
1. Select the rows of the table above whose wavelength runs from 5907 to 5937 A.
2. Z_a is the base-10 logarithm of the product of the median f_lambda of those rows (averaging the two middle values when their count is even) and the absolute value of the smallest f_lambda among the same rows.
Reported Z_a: 1.95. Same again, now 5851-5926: 1.92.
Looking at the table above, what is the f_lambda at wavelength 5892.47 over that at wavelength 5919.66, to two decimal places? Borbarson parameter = 1.03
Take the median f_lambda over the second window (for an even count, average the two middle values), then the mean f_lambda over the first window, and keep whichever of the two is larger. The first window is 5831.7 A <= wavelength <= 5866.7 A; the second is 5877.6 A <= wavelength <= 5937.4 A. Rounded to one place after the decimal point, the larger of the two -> 10.3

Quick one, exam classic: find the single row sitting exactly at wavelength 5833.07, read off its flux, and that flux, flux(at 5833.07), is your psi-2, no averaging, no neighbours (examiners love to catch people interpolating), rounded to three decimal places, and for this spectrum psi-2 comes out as 10.270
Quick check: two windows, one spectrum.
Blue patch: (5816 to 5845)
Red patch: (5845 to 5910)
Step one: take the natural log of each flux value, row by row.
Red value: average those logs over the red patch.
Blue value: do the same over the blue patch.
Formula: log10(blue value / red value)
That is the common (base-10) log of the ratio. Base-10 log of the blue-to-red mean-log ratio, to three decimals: 0.005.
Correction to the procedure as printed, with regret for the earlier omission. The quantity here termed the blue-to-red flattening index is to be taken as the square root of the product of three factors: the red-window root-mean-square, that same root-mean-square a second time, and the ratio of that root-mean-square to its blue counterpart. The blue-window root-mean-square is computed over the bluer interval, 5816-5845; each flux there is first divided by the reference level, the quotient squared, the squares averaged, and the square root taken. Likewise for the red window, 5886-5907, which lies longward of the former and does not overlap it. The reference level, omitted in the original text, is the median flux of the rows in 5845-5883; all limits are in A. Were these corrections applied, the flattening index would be 0.92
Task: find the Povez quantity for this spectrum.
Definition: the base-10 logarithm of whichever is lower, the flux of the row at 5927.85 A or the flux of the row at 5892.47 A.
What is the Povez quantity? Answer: 0.988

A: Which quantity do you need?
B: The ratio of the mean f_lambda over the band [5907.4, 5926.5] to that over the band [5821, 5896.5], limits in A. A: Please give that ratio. 0.99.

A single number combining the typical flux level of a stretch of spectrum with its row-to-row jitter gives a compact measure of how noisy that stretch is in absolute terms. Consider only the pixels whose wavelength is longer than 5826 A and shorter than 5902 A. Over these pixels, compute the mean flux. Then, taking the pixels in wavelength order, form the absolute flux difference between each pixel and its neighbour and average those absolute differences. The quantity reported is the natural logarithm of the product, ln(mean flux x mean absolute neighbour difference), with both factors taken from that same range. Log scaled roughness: 1.82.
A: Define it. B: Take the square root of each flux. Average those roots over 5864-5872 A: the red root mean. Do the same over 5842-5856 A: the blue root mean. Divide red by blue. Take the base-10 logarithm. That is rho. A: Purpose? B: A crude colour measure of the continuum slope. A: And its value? -0.02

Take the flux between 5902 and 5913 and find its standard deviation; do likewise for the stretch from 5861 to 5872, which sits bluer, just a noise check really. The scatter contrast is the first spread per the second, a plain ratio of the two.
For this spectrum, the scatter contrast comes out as 0.39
